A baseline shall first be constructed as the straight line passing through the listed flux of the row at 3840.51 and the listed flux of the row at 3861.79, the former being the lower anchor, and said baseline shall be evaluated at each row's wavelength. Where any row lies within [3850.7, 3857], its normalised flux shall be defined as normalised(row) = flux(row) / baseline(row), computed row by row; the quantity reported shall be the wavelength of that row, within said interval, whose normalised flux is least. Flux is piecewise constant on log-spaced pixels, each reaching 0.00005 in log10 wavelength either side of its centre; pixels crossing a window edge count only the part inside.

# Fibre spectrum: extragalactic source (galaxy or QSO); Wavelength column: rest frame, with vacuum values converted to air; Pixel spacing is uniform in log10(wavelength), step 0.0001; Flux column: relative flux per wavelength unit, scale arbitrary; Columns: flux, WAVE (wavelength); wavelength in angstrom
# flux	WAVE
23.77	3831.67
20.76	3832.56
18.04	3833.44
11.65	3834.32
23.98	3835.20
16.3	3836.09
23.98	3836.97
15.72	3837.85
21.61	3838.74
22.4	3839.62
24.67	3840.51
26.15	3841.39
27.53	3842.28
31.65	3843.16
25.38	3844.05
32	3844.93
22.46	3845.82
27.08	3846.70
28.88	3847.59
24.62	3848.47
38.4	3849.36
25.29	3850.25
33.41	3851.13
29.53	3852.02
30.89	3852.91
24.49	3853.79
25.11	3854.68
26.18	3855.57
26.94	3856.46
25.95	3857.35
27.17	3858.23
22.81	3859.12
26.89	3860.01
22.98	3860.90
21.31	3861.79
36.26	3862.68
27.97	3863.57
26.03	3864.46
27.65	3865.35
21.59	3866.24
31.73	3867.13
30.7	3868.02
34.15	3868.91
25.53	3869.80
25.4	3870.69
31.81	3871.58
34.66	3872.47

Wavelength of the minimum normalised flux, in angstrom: 3853.79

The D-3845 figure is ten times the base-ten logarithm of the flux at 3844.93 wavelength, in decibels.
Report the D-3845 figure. 15.1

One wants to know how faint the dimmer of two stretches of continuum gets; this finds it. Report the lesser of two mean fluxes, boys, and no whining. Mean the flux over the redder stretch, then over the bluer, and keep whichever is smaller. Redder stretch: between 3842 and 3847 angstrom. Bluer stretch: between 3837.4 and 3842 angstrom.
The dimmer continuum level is 22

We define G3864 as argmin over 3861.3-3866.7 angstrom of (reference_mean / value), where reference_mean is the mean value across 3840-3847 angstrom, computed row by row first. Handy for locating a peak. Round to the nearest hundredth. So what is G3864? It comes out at 3862.68 angstrom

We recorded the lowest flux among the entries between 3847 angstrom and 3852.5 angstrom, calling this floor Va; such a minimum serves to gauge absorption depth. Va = 24.62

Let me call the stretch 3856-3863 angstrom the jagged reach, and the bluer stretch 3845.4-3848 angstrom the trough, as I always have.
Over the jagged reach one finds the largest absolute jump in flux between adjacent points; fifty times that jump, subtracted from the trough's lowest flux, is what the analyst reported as -725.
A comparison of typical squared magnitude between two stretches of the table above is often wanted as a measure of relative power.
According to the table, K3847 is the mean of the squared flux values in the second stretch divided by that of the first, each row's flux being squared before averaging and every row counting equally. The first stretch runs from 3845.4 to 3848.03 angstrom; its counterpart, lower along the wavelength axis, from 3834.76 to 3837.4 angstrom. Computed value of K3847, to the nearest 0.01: 0.68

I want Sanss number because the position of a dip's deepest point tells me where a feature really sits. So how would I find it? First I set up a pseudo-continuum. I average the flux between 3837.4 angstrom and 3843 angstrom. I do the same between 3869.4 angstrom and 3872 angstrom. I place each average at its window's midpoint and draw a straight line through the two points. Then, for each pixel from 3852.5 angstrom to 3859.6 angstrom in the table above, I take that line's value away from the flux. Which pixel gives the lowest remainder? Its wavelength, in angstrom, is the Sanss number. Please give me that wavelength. 3859.12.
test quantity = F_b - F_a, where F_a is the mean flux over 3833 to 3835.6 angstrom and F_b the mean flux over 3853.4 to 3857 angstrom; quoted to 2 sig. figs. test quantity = 7.8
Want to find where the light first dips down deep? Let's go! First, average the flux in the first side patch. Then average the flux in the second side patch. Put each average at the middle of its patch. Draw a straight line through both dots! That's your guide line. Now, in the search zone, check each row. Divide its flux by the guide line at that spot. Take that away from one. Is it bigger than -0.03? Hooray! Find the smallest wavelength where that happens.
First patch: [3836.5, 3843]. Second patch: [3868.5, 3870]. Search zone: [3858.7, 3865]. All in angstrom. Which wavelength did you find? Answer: 3859.12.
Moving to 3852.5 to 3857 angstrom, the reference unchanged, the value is 3853.79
